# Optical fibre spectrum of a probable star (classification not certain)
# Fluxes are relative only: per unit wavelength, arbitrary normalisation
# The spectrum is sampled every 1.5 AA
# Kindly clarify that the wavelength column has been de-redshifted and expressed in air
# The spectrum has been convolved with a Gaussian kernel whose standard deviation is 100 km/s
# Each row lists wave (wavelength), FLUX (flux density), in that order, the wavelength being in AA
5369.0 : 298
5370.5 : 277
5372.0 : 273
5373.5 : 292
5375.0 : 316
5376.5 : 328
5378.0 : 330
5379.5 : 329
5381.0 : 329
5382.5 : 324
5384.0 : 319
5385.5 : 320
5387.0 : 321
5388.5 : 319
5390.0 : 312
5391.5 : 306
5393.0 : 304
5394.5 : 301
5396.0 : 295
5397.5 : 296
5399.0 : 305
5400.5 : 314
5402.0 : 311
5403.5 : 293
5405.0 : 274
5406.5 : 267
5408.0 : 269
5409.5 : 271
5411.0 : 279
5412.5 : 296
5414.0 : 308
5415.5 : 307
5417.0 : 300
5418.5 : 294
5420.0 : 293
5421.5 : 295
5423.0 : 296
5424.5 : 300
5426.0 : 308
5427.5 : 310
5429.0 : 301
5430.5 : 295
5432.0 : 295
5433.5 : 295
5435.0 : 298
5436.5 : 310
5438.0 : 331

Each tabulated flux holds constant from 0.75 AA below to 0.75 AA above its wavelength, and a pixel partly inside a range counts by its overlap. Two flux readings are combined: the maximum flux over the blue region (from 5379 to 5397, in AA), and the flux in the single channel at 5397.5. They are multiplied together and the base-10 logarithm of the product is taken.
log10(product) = 4.99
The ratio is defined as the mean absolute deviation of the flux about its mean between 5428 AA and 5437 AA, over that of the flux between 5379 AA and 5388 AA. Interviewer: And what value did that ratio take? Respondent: 1.2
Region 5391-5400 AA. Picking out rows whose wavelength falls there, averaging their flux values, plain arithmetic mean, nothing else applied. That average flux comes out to 301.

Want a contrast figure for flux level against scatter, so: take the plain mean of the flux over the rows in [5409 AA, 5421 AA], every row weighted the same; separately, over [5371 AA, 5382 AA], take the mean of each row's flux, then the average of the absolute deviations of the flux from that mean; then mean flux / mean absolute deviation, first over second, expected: 16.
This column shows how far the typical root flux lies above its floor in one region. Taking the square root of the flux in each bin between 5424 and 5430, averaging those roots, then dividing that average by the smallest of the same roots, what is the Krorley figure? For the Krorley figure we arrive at 1.01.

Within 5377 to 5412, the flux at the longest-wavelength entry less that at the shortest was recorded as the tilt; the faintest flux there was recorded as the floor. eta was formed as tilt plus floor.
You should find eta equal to 216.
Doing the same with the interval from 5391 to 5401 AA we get 303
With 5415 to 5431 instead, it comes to 281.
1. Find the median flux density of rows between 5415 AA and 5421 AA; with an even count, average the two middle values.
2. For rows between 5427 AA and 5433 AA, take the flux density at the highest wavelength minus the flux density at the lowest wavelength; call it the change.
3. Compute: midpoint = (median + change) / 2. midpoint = 141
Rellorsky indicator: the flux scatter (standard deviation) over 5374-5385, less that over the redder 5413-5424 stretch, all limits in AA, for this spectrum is -1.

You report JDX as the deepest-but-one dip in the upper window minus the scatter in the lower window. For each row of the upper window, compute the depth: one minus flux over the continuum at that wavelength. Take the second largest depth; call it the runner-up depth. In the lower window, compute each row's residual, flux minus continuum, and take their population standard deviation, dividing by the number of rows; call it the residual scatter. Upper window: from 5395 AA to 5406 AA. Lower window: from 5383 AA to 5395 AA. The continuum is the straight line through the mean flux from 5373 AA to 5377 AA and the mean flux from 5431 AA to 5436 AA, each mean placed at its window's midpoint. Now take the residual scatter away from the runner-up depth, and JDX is -6.7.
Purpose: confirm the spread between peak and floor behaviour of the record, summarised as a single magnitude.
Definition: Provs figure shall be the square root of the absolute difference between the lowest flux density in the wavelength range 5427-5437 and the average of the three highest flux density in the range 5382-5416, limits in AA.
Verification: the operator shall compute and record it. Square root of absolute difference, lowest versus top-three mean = 5.2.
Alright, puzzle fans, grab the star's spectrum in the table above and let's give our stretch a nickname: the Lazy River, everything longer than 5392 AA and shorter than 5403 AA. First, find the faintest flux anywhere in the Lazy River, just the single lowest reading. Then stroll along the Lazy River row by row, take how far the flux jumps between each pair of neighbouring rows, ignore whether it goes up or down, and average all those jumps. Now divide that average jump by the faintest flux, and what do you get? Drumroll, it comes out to 0.0175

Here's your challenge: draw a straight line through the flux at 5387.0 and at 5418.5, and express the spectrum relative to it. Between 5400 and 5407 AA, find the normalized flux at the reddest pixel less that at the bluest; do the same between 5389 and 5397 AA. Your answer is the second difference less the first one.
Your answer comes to 0.10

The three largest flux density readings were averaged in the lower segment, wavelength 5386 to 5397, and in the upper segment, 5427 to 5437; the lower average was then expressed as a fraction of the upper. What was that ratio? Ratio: 1.03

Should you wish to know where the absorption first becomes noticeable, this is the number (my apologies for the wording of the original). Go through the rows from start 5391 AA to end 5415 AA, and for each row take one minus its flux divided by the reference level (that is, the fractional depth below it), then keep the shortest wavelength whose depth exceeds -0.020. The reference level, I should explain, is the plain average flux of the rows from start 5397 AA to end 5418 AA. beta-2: 5396.0 AA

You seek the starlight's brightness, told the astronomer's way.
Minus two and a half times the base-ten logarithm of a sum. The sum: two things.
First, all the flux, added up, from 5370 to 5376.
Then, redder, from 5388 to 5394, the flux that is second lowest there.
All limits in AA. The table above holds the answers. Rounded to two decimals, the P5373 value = -7.91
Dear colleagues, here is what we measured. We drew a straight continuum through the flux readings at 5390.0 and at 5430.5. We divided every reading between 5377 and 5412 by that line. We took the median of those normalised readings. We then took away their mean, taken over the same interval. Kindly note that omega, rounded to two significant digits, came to 0.010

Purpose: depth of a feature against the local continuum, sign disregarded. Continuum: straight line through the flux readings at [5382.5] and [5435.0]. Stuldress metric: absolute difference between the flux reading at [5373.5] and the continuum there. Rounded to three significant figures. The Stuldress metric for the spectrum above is 36.5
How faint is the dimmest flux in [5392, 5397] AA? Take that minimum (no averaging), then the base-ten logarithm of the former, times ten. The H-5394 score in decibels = 24.7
